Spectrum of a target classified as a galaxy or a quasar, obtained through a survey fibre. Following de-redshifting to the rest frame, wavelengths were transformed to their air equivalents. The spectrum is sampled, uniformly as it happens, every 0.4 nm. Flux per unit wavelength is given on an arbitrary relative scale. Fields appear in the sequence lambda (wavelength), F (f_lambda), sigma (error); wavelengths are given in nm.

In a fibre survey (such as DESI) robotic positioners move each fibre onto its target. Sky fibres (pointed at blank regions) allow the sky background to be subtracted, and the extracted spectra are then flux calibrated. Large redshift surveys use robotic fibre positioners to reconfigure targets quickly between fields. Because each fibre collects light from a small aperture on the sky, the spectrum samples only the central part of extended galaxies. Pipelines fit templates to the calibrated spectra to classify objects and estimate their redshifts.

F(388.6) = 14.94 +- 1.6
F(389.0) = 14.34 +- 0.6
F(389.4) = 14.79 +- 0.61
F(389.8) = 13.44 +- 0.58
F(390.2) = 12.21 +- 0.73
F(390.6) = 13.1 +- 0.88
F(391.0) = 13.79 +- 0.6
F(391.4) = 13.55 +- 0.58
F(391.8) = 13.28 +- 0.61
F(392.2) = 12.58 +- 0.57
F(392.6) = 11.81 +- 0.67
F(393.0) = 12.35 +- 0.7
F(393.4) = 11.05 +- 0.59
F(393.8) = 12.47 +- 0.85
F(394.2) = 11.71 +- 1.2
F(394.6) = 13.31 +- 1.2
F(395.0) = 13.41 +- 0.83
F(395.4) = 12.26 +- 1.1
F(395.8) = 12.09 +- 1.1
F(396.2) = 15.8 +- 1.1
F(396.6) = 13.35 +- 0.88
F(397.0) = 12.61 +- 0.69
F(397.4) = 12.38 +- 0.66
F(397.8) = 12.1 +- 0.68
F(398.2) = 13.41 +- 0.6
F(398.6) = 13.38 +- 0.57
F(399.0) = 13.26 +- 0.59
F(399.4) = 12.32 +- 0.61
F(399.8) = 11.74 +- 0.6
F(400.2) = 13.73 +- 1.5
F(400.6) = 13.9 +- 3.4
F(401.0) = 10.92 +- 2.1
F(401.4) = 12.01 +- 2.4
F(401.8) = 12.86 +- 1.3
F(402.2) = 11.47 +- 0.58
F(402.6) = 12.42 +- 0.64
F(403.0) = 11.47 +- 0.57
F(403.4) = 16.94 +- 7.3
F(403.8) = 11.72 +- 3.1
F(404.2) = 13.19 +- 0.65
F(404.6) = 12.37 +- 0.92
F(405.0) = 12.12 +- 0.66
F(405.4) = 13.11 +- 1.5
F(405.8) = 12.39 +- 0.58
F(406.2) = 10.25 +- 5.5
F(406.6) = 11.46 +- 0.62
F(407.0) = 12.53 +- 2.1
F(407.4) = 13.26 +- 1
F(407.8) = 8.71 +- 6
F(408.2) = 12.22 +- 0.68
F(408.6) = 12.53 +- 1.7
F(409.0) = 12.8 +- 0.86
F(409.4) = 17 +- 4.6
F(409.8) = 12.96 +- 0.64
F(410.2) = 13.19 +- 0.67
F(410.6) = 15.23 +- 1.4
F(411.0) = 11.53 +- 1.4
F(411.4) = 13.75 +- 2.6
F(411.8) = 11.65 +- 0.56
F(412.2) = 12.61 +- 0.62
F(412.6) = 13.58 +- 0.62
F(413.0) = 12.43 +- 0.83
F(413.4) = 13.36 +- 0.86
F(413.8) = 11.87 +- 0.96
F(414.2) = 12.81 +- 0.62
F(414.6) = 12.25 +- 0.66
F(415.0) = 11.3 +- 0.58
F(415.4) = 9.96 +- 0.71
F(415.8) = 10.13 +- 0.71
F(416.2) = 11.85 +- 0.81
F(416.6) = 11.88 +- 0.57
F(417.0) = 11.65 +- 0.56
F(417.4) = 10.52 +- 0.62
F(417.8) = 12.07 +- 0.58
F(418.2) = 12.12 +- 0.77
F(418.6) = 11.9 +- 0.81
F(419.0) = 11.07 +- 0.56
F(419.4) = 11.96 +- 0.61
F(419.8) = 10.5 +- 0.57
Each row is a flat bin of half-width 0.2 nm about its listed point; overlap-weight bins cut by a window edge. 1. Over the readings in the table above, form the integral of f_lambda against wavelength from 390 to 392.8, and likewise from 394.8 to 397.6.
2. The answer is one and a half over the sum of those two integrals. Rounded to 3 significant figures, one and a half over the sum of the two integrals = 0.0206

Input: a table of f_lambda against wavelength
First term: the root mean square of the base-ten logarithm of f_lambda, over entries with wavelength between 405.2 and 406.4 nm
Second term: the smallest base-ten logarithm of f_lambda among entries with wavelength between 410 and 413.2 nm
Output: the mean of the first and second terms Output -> 1.068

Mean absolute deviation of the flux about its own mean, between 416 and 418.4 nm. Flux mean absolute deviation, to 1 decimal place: 0.4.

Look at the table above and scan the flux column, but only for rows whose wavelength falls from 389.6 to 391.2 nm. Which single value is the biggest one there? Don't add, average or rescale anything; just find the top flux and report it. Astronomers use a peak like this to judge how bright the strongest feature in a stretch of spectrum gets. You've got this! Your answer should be 13.79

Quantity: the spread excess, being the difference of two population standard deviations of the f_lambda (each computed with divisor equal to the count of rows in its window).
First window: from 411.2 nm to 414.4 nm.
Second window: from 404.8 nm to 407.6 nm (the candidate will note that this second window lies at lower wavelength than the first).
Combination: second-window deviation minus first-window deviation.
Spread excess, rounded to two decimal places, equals 0.24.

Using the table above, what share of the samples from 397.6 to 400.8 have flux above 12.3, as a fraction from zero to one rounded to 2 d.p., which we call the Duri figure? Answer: 0.75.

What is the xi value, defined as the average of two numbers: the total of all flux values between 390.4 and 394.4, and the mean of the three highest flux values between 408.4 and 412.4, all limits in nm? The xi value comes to 70.5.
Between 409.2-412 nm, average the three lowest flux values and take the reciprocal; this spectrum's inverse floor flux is 0.083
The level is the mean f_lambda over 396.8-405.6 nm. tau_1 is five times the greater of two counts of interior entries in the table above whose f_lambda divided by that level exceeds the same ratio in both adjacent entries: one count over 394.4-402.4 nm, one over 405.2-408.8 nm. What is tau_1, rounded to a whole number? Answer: 25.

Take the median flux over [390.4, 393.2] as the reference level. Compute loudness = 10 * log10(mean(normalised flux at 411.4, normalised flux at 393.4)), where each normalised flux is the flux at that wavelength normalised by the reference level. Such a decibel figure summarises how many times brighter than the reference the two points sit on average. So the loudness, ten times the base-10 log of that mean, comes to -0.2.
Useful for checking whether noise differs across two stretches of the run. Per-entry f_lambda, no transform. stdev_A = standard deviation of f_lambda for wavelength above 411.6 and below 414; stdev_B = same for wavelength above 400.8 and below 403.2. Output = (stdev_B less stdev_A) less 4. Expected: -4.06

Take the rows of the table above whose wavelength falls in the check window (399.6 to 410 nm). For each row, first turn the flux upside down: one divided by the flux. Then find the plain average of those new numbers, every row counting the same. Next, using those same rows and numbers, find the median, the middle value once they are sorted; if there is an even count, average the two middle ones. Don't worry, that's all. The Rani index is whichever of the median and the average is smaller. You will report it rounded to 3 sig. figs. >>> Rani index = 0.0806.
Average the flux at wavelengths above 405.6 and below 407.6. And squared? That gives 143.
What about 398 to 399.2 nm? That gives 178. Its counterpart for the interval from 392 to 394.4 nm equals 144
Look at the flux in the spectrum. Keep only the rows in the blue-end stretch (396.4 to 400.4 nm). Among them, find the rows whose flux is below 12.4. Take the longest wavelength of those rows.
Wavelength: 399.8 nm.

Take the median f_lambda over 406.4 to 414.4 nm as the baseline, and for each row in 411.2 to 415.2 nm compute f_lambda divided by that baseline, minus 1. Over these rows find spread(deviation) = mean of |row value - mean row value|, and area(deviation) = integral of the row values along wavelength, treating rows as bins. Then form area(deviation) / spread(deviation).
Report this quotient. -1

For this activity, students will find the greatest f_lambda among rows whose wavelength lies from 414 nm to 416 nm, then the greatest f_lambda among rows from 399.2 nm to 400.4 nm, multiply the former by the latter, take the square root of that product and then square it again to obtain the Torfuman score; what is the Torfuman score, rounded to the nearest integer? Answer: 176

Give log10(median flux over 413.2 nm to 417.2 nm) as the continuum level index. 1.07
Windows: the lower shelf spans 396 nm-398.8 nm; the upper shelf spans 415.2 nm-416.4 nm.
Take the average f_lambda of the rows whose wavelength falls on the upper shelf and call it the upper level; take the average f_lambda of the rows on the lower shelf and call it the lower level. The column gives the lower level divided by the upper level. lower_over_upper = 1.25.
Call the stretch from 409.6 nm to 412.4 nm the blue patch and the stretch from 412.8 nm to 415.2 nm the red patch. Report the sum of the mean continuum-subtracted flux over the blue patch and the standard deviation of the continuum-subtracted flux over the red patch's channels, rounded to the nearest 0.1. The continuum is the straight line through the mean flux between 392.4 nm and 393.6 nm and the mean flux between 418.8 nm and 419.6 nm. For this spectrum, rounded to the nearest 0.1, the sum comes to 2.1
